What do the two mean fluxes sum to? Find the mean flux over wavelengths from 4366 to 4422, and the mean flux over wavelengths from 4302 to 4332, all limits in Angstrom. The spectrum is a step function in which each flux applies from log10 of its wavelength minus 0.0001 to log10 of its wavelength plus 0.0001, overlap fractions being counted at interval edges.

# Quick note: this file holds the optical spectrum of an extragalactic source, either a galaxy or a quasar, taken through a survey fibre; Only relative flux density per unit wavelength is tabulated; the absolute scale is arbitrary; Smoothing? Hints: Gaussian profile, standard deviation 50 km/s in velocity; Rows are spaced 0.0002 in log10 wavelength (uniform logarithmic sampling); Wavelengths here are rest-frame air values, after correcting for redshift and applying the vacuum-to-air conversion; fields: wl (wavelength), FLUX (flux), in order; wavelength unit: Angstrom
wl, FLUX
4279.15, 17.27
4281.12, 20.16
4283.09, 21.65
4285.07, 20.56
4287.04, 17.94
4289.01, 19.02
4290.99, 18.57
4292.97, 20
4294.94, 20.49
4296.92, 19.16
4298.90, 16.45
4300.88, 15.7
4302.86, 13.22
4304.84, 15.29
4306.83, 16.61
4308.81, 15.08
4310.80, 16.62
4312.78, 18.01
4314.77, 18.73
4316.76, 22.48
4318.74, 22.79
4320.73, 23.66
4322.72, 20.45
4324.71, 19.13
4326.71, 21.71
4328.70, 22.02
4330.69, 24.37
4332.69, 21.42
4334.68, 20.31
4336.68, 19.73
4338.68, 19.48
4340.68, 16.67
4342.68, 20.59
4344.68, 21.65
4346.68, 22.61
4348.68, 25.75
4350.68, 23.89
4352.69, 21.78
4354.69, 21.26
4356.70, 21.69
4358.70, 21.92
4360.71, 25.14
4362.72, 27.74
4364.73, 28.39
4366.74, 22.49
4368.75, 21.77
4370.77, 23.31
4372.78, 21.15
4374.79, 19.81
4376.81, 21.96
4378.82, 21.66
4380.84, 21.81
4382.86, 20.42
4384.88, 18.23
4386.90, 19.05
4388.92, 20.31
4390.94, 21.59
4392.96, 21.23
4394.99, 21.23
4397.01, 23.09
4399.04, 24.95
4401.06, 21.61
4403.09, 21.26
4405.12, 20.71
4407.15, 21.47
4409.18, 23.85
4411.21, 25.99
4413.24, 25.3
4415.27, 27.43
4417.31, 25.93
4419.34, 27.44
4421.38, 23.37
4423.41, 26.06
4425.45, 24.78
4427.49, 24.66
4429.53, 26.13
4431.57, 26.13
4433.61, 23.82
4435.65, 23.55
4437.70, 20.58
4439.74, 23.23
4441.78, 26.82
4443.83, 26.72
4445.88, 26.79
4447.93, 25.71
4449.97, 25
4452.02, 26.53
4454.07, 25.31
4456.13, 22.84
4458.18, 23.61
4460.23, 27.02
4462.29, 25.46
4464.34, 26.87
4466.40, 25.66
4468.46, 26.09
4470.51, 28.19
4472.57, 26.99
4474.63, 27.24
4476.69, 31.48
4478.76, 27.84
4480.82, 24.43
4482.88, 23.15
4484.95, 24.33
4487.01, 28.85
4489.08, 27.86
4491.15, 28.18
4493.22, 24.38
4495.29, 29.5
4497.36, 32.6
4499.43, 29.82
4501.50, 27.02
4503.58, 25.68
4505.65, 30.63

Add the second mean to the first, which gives 41.8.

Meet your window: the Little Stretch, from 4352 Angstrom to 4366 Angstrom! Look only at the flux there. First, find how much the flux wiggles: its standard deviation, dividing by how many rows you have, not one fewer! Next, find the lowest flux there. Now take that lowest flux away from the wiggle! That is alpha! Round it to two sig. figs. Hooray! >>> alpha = -18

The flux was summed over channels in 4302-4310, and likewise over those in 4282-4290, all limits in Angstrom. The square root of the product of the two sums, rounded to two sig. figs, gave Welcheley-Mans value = 69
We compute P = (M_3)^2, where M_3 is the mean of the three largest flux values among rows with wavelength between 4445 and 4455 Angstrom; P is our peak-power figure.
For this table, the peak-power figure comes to 694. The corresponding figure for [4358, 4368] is 734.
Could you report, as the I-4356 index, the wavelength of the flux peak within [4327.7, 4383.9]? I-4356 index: 4364.73 Angstrom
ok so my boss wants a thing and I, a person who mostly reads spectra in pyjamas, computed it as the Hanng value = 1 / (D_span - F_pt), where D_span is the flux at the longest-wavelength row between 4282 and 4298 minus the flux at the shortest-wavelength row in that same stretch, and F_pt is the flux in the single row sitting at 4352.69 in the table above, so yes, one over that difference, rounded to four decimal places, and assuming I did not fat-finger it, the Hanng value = -0.0412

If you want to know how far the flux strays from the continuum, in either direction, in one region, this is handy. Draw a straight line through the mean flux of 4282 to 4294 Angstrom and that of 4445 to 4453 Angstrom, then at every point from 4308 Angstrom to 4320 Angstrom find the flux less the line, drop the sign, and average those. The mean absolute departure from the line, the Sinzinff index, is 2.9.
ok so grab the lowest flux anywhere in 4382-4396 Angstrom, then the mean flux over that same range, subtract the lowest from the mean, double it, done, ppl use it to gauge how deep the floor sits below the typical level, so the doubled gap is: 4.1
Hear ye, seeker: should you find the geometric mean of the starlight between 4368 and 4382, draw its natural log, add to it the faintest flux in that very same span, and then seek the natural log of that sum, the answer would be 3.13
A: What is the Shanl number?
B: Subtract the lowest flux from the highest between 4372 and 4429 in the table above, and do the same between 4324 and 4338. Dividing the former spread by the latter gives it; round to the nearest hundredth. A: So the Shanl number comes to 1.76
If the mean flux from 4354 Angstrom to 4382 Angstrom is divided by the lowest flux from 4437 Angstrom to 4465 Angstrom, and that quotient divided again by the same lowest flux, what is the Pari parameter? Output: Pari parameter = 0.054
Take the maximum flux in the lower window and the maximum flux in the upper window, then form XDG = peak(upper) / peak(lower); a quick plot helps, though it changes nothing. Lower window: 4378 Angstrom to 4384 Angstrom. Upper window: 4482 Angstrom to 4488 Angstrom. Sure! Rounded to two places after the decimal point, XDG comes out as 1.32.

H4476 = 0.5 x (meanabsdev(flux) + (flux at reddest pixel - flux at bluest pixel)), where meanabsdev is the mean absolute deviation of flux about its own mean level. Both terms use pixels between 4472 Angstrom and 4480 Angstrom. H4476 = 1.2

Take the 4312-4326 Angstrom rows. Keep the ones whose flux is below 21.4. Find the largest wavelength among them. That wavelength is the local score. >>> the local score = 4324.71 Angstrom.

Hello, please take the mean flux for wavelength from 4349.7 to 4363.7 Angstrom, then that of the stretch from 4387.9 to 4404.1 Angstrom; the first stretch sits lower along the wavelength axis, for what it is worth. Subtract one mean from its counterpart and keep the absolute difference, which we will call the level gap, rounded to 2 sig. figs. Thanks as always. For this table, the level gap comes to 1.4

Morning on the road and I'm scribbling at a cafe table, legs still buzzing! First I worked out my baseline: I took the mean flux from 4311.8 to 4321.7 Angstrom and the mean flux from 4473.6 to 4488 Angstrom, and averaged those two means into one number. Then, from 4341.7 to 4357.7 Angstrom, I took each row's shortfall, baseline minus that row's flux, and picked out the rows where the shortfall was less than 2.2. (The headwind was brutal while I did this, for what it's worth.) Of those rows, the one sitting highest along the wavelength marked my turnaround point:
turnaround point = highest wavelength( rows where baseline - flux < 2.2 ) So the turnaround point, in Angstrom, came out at 4352.69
